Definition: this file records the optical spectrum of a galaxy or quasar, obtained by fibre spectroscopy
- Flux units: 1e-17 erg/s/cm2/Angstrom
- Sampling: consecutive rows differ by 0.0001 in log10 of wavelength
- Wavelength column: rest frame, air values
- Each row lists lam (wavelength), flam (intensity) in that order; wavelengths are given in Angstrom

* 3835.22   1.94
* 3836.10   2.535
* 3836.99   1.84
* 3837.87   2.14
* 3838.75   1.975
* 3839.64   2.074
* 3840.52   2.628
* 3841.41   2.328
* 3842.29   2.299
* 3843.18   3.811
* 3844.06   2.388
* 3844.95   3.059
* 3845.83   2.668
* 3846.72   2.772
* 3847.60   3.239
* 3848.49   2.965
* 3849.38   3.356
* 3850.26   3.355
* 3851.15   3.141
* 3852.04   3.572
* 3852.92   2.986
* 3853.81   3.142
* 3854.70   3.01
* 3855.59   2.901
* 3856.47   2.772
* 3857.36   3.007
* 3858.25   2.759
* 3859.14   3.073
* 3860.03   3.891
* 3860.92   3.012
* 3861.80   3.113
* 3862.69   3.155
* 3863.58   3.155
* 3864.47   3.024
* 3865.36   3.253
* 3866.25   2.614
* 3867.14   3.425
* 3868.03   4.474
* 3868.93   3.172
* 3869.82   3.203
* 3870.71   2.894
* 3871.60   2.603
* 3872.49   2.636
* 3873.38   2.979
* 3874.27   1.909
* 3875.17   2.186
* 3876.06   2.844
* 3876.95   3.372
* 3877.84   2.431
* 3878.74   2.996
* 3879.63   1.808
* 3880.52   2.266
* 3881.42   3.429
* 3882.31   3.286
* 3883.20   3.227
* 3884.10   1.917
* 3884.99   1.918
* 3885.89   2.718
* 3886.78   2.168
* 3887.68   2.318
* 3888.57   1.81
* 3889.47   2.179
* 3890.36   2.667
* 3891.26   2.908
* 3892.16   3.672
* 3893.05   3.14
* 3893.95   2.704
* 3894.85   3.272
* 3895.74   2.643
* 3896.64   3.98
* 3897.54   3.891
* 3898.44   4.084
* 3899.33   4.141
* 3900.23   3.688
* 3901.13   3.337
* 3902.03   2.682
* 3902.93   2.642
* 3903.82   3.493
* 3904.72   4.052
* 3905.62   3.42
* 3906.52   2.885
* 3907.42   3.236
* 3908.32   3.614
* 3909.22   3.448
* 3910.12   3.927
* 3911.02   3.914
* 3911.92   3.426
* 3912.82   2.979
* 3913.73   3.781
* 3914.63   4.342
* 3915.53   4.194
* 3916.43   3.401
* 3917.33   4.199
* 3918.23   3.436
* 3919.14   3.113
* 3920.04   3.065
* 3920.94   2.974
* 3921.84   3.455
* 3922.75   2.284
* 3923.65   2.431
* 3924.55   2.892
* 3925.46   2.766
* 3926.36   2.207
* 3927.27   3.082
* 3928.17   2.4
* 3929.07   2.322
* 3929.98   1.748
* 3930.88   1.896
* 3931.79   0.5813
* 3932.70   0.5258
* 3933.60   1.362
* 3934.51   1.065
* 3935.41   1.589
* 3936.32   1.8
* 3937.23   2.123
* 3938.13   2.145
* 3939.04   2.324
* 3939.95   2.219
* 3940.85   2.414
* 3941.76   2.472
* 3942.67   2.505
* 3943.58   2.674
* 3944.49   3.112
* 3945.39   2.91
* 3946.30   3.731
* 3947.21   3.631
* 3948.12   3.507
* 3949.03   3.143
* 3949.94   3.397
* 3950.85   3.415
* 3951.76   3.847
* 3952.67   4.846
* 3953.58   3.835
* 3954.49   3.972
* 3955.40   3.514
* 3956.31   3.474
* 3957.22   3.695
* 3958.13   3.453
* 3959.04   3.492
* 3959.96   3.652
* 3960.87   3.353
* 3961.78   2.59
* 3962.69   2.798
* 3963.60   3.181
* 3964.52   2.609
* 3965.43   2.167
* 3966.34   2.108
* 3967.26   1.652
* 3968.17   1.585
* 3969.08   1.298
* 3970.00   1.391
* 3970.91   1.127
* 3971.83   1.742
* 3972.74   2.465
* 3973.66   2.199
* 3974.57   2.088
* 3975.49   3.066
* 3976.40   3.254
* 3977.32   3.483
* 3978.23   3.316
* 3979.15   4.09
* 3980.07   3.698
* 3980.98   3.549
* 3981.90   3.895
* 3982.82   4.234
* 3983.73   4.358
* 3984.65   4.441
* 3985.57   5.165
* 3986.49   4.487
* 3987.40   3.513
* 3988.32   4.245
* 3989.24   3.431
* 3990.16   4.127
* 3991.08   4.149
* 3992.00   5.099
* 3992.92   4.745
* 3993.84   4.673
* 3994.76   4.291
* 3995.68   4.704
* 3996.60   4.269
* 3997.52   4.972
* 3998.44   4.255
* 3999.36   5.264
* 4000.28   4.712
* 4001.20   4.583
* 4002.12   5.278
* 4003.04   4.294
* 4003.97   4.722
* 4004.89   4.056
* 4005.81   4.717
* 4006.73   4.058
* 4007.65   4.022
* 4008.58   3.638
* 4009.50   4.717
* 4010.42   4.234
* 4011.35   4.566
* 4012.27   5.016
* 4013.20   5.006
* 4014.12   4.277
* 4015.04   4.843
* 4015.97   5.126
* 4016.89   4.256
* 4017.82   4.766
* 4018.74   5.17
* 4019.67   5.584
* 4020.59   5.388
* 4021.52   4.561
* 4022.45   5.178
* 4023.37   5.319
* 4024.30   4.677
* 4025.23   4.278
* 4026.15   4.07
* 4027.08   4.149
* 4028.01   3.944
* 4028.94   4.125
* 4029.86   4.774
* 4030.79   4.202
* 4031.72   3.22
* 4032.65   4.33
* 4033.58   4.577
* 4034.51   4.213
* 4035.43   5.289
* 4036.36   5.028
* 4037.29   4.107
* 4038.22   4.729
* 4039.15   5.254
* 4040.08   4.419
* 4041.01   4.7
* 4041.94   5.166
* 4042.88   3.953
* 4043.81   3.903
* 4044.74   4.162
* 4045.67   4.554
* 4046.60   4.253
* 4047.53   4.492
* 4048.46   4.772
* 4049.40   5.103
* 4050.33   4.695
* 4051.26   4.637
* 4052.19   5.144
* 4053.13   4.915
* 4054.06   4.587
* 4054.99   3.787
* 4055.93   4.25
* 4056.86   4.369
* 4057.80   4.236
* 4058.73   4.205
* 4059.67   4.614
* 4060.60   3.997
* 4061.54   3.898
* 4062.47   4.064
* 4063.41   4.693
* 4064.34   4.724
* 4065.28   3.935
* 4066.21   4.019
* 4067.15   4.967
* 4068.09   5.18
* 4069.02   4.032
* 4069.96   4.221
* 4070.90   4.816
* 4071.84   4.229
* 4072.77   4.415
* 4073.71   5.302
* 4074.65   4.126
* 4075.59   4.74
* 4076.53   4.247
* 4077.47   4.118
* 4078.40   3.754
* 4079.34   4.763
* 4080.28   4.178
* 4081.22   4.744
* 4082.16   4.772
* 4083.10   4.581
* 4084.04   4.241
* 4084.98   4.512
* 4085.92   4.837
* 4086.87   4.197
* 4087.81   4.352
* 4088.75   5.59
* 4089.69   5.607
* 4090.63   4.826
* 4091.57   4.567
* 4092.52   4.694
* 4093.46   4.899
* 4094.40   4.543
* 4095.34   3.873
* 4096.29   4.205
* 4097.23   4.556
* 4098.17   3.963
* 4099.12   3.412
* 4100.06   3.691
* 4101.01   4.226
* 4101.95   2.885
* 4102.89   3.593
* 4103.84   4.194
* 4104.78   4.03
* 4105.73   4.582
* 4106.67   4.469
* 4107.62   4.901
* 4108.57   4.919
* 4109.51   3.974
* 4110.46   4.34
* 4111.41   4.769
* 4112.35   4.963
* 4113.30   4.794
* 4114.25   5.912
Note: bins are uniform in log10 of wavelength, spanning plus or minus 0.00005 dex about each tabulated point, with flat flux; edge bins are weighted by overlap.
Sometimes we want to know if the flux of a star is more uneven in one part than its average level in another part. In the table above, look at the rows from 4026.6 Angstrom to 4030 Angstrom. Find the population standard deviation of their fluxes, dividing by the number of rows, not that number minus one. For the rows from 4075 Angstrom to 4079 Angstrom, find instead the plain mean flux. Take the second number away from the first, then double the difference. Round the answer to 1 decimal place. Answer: -7.8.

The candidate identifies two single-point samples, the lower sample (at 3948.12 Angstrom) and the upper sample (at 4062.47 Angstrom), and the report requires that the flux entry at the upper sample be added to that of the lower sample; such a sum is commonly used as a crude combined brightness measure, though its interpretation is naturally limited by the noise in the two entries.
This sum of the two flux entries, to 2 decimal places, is 7.57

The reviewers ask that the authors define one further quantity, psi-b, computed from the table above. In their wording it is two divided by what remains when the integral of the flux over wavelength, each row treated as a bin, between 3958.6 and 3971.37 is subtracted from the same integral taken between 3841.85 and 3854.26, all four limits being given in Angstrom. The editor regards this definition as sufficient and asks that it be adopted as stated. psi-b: 0.3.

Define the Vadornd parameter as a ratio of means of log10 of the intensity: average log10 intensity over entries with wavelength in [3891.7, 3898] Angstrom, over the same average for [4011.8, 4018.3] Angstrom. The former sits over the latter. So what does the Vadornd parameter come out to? 0.76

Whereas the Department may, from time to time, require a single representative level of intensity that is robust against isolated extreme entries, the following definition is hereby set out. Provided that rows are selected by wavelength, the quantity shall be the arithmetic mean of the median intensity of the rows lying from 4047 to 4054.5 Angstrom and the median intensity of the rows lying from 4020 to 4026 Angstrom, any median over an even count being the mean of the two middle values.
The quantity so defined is 4.8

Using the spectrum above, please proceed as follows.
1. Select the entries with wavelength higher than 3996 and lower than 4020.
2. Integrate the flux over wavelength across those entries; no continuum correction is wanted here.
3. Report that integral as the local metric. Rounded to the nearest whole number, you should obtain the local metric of 111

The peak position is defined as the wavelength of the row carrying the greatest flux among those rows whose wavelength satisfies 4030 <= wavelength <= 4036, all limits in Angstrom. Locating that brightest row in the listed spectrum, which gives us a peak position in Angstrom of 4035.43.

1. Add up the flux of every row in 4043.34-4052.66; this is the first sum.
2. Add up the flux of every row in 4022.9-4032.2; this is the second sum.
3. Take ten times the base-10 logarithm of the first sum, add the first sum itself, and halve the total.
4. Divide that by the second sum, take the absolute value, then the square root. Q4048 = 0.85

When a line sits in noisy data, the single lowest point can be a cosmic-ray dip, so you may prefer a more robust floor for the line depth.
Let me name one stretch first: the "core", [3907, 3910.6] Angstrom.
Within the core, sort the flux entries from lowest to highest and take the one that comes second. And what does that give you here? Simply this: 3.448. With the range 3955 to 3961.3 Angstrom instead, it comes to 3.453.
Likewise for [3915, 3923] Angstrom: 2.974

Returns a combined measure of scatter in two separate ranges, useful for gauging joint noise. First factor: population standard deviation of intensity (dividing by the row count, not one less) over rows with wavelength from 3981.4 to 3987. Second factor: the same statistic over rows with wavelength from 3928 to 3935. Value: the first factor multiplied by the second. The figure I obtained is 0.26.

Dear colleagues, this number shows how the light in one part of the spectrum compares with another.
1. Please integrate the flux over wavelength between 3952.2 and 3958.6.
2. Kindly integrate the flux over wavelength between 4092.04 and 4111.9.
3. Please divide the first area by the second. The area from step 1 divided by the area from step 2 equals 0.3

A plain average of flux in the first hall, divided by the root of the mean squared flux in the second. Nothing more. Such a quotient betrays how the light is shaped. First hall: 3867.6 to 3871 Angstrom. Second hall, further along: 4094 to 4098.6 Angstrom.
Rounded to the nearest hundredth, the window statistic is 0.81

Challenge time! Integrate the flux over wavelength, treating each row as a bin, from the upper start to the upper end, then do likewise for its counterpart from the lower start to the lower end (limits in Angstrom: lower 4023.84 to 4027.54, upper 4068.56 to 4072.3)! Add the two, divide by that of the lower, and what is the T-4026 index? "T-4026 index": 2.02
